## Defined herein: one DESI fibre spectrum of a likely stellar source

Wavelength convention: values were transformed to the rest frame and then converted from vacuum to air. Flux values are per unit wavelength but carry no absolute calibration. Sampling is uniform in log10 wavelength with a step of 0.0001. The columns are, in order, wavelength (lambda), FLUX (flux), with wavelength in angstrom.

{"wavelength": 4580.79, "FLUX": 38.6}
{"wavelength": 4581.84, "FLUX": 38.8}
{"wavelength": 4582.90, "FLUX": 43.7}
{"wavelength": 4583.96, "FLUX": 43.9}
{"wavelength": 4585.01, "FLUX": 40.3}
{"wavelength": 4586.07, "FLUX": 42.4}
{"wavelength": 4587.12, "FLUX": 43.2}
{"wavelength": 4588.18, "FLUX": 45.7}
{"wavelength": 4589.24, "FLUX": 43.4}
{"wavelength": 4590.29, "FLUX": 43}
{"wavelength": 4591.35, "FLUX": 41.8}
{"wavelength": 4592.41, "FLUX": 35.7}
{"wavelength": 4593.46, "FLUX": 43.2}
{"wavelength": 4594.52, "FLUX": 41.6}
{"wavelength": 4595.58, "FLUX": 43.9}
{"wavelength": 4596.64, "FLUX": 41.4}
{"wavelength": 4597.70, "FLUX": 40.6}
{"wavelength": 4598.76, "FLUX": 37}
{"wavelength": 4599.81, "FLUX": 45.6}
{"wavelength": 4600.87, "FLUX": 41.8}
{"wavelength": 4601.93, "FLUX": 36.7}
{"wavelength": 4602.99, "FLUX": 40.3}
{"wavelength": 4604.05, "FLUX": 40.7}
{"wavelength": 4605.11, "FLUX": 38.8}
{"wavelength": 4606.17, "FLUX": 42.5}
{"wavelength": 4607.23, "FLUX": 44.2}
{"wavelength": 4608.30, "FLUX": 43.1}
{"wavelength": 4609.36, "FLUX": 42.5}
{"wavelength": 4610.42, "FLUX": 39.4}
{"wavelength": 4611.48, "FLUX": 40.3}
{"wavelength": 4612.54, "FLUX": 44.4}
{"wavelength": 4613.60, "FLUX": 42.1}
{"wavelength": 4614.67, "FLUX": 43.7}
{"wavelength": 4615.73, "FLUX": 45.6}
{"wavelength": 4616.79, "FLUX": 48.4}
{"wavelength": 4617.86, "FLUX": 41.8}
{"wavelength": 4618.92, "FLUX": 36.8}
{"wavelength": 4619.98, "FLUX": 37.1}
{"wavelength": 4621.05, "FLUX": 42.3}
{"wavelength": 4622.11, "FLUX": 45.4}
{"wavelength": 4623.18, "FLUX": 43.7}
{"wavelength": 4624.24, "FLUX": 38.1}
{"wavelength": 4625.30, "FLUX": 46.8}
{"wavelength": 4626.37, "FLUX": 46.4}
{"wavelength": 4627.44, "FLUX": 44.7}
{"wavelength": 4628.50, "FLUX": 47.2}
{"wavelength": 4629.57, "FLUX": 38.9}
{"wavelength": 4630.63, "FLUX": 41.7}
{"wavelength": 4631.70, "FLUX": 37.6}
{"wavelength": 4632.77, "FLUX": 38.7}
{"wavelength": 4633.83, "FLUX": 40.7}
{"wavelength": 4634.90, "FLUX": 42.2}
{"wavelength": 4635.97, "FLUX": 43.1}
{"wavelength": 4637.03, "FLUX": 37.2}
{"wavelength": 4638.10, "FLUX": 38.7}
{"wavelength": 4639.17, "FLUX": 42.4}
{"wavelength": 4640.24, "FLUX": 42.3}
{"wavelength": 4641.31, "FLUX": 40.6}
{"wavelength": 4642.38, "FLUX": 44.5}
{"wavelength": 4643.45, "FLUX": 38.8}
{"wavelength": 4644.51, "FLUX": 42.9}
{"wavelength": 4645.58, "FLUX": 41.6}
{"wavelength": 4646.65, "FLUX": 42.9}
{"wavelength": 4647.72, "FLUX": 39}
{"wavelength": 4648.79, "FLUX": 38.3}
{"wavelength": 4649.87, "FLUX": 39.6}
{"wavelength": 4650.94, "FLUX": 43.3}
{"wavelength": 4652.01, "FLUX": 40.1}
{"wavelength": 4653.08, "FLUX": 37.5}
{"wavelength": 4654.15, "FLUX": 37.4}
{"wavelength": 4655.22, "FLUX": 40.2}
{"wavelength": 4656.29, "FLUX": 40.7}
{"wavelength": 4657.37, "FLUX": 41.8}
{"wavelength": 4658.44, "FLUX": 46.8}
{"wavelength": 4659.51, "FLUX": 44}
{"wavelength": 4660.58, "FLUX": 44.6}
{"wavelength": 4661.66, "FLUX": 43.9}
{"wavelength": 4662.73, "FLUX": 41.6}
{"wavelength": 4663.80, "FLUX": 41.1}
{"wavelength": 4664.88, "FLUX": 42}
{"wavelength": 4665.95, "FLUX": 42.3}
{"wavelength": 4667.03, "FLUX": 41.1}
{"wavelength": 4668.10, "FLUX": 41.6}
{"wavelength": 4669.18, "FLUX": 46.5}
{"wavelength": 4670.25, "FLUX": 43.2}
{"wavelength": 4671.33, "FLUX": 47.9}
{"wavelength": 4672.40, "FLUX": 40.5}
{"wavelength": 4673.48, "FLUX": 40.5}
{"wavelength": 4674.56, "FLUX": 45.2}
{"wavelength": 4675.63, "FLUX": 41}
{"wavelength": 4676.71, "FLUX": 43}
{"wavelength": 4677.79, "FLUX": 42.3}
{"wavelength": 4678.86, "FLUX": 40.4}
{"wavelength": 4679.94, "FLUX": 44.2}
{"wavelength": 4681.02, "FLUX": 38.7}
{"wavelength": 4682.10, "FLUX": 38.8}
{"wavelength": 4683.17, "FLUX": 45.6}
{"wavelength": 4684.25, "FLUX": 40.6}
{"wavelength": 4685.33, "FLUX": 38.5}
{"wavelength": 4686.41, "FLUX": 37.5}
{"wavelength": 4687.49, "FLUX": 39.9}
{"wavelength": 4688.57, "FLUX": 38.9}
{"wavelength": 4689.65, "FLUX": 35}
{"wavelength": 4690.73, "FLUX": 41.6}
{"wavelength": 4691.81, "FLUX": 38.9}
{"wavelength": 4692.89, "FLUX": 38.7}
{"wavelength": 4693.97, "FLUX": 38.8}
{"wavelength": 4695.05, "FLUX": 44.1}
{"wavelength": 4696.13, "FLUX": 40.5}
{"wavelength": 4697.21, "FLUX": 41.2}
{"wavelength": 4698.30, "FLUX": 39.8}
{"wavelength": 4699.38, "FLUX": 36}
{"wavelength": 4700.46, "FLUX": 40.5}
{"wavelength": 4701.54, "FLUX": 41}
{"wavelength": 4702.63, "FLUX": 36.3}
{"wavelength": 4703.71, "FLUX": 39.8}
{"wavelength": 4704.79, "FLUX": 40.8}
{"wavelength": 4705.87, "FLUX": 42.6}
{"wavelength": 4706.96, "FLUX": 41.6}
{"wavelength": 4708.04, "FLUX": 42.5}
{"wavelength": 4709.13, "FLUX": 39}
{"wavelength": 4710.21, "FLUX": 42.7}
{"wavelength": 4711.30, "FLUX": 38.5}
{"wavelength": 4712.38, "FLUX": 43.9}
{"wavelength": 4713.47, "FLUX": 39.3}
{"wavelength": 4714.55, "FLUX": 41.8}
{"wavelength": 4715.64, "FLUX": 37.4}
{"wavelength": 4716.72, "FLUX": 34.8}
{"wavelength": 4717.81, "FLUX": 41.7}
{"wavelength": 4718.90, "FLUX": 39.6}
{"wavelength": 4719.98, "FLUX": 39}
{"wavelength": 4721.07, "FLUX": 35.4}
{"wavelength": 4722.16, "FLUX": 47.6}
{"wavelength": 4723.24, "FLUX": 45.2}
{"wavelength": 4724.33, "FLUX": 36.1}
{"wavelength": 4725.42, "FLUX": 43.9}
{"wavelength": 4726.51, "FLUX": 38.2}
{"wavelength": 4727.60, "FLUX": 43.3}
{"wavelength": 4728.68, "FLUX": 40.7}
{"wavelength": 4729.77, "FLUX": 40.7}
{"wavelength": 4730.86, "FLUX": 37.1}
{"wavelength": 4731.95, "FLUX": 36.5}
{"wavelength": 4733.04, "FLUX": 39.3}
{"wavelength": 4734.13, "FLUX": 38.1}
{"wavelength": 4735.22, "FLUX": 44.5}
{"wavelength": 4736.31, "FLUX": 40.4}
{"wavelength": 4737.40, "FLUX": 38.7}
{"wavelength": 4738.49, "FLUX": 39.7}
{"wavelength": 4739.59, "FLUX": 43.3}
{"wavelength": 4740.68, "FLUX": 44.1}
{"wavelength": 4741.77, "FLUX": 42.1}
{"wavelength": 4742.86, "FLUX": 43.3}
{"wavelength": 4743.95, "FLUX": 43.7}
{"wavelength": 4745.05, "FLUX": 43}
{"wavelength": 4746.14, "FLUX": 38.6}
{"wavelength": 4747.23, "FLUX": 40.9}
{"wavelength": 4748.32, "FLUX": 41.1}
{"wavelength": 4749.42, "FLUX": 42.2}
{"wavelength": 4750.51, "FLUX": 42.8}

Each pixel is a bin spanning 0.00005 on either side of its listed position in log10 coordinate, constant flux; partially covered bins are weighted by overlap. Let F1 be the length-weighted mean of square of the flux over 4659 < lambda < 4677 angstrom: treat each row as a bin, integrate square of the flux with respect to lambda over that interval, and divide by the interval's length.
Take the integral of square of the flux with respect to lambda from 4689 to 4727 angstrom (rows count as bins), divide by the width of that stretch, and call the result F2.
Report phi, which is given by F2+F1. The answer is 3465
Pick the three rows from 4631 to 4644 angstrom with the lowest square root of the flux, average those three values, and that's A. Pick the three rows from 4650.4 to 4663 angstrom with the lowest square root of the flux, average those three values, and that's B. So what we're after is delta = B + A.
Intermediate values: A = 6.15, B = 6.19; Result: 12.3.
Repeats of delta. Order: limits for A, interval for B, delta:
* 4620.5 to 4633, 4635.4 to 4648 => 12.4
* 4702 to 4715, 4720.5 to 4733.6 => 12.2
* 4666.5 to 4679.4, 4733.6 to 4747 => 12.6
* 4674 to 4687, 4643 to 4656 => 12.3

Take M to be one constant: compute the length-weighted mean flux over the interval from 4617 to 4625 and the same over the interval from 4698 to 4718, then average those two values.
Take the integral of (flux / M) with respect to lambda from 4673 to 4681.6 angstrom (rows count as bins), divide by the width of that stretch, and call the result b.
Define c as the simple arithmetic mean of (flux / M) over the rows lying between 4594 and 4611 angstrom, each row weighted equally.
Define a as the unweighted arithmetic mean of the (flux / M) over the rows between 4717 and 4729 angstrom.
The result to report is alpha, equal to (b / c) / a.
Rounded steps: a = 1.01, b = 1.03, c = 1.02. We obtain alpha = 1.01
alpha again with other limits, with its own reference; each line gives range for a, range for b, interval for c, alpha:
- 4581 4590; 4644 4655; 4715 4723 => 0.97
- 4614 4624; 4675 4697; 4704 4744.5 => 0.94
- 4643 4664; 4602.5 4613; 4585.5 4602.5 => 0.98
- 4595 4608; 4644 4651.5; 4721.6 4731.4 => 0.98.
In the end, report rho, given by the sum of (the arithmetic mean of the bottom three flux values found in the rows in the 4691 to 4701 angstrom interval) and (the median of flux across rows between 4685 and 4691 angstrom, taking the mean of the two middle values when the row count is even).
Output 76.5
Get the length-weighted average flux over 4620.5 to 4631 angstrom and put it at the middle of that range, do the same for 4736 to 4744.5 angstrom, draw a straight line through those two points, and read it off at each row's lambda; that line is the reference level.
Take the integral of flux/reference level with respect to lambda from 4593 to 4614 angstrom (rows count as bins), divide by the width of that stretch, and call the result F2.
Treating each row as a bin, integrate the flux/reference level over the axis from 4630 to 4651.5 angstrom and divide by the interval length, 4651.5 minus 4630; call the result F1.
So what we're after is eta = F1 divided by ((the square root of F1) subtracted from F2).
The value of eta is -39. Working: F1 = 0.942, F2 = 0.946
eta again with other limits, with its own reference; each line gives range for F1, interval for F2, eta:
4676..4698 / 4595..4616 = -45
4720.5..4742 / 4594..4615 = -26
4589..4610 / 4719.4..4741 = -140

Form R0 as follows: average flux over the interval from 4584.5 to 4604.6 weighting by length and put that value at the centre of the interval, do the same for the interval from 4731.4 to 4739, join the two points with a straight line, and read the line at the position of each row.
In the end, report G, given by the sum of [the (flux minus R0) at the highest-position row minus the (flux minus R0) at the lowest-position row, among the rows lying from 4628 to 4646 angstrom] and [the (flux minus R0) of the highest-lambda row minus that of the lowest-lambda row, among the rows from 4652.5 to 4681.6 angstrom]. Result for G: -3.8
